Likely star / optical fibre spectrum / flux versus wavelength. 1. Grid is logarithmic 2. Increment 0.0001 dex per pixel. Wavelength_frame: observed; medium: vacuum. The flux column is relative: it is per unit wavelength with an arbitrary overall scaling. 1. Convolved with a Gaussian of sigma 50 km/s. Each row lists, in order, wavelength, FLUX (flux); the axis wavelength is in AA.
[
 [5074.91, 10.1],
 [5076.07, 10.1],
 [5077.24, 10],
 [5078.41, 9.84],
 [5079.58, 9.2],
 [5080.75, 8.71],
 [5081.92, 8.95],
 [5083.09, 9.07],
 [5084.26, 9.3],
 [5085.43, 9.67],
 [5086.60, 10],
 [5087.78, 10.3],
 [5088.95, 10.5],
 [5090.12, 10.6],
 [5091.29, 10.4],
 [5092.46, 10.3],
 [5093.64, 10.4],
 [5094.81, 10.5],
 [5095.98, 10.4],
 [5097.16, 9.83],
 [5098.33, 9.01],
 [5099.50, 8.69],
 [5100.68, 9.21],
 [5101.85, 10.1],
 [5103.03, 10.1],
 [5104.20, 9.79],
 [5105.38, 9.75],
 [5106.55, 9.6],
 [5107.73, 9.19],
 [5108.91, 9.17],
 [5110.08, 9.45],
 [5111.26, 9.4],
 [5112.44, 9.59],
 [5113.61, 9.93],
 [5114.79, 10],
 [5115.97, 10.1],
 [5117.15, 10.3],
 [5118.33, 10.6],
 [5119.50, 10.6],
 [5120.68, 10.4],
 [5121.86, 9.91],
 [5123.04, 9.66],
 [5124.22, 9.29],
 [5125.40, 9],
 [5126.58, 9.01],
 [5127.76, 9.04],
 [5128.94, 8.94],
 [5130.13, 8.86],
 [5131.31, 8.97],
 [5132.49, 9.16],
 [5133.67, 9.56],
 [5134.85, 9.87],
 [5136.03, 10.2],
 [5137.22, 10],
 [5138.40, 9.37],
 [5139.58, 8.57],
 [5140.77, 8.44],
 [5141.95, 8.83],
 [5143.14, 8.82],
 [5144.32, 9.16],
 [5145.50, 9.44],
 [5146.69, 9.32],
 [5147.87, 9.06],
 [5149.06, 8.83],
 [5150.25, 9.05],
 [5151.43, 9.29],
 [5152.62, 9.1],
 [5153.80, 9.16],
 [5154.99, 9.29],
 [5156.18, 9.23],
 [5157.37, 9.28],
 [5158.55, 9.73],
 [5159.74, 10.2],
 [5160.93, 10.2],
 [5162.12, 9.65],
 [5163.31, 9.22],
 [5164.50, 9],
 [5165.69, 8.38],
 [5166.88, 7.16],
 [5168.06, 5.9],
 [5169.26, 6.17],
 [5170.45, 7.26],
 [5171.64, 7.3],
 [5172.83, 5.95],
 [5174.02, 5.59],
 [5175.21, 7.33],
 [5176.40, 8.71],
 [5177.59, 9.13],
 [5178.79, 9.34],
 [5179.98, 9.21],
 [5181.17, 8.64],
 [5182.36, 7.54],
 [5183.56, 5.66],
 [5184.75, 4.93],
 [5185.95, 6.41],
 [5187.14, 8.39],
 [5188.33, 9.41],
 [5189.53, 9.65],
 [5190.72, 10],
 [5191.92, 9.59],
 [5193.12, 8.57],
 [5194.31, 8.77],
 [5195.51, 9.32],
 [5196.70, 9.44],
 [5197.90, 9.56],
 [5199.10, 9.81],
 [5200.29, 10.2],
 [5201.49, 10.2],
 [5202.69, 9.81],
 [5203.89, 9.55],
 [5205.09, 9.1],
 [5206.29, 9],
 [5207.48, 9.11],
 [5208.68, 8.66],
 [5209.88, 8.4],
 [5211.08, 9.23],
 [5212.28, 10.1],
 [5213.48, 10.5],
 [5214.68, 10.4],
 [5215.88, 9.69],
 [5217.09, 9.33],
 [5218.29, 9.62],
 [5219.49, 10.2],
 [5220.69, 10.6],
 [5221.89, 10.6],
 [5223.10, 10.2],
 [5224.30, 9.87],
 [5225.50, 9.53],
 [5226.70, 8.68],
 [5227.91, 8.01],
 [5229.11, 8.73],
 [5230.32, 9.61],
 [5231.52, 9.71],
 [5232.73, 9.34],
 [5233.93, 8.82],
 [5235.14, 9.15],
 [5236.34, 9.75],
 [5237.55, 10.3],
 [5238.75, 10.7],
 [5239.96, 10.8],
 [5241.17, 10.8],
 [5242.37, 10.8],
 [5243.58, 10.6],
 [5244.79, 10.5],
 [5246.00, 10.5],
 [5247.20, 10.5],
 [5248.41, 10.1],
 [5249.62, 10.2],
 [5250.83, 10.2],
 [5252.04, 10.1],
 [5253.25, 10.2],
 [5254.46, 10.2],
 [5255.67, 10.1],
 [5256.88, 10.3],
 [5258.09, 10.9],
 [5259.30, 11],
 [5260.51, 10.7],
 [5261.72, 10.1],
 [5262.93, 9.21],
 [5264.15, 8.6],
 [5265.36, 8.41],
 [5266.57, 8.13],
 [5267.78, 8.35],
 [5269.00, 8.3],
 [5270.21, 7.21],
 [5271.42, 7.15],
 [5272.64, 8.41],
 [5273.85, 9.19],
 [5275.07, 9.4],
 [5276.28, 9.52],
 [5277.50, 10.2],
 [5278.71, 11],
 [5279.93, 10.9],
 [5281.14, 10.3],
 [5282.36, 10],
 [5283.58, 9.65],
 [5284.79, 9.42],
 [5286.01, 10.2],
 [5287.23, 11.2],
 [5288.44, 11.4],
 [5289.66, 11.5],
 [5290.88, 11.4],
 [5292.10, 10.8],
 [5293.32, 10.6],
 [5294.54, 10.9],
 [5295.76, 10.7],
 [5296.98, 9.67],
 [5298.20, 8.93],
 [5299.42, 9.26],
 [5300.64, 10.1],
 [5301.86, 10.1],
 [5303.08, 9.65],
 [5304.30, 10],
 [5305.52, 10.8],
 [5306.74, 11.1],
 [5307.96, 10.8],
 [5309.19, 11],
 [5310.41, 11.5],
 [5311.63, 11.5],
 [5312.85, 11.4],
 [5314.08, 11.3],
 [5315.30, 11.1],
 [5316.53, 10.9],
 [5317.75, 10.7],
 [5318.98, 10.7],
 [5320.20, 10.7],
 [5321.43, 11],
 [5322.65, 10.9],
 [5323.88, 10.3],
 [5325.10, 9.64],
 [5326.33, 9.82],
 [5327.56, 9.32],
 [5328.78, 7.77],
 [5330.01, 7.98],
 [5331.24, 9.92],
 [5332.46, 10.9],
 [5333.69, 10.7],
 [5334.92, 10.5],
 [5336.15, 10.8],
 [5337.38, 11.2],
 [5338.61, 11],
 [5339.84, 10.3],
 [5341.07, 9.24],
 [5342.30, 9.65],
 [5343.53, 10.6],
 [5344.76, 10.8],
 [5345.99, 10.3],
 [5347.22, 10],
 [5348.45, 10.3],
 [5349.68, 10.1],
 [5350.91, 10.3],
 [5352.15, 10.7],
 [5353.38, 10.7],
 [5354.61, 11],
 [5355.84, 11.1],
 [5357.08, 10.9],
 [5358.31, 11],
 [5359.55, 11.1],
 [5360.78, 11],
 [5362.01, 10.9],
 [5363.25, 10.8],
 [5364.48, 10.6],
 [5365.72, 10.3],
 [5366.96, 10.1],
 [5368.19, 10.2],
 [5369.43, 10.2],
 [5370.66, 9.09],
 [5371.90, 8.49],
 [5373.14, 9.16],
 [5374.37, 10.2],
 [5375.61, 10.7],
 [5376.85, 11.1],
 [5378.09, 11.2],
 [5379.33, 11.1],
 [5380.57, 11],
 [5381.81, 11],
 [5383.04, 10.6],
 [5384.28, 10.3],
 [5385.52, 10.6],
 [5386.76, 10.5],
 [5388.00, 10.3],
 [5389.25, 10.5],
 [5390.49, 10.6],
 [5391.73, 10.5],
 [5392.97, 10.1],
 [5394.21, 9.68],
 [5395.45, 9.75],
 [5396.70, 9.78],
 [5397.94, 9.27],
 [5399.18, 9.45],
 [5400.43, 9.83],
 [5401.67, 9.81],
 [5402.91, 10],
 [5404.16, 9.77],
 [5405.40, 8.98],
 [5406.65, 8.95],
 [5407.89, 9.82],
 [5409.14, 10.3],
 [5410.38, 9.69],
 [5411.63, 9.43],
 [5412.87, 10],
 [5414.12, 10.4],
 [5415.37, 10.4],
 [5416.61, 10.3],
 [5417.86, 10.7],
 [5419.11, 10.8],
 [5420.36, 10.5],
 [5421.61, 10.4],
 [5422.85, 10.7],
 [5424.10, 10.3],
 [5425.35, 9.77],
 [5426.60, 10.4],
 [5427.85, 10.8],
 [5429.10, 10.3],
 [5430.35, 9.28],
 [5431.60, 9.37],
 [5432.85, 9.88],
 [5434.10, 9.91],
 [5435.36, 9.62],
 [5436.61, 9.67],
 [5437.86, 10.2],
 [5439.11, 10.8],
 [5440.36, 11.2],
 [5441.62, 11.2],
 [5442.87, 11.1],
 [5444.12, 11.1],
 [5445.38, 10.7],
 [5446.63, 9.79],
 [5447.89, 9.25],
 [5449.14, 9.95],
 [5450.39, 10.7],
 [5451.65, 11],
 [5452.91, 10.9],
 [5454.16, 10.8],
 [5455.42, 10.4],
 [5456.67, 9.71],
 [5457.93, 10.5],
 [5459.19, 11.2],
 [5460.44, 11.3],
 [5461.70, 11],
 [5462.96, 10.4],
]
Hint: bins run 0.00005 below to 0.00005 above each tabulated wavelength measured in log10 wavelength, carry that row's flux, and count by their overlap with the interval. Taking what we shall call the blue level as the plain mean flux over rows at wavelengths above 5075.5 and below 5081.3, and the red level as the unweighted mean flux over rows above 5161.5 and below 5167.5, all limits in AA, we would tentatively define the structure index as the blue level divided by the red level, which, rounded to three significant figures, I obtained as 1.10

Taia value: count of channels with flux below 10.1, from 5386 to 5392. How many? 0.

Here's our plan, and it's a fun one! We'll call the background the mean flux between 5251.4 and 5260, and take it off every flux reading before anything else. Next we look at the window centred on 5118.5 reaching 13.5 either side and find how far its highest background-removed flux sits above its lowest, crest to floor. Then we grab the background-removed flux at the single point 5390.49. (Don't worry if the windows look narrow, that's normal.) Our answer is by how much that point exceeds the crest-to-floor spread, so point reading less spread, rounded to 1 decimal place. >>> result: -1.5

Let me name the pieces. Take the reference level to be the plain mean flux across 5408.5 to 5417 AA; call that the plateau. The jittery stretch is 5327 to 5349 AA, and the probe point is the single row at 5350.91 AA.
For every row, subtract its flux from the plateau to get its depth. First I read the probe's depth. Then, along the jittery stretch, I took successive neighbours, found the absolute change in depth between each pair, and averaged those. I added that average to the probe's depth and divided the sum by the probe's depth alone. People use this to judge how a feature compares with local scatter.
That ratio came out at -1.7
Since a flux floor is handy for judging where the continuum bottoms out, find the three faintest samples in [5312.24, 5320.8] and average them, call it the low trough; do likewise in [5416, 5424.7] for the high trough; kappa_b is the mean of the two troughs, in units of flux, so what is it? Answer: 10.5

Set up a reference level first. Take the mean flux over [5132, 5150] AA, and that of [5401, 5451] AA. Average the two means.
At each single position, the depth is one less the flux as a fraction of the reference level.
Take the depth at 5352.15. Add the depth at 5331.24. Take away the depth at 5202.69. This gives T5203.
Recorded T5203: -0.11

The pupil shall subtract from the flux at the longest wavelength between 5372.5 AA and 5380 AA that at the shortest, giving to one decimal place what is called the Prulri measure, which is 1.9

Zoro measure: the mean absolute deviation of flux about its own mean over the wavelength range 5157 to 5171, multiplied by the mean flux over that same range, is 11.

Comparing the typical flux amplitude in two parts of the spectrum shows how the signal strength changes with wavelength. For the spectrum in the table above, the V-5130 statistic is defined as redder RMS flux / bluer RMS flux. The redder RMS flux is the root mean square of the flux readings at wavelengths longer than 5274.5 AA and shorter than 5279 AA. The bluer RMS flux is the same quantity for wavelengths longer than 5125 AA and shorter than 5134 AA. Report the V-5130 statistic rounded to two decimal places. 1.11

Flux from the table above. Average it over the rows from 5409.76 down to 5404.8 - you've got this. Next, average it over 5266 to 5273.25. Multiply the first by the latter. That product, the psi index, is 75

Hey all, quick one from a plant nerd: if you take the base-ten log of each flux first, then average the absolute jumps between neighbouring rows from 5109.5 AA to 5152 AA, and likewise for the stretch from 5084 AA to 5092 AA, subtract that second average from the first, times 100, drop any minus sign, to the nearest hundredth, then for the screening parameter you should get 0.00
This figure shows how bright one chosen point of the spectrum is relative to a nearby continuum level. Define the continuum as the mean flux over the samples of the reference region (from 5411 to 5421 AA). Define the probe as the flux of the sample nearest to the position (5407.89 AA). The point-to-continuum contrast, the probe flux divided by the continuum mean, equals 0.95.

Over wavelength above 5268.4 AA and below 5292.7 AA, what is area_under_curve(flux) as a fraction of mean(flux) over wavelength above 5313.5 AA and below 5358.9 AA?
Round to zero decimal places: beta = 23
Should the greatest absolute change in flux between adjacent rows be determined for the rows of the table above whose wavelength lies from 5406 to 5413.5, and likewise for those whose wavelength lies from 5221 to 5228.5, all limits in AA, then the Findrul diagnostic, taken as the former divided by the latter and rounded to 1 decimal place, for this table 1.0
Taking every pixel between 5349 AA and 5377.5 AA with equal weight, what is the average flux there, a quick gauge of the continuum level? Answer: 10.4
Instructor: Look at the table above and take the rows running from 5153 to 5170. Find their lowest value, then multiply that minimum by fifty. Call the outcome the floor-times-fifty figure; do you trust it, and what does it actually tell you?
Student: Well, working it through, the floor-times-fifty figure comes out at 295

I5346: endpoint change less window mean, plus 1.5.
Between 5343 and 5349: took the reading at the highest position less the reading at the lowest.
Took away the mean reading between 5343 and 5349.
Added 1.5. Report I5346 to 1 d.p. -9.2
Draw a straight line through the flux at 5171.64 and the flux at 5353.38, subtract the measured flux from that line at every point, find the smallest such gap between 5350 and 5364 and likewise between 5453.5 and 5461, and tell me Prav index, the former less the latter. -1.8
